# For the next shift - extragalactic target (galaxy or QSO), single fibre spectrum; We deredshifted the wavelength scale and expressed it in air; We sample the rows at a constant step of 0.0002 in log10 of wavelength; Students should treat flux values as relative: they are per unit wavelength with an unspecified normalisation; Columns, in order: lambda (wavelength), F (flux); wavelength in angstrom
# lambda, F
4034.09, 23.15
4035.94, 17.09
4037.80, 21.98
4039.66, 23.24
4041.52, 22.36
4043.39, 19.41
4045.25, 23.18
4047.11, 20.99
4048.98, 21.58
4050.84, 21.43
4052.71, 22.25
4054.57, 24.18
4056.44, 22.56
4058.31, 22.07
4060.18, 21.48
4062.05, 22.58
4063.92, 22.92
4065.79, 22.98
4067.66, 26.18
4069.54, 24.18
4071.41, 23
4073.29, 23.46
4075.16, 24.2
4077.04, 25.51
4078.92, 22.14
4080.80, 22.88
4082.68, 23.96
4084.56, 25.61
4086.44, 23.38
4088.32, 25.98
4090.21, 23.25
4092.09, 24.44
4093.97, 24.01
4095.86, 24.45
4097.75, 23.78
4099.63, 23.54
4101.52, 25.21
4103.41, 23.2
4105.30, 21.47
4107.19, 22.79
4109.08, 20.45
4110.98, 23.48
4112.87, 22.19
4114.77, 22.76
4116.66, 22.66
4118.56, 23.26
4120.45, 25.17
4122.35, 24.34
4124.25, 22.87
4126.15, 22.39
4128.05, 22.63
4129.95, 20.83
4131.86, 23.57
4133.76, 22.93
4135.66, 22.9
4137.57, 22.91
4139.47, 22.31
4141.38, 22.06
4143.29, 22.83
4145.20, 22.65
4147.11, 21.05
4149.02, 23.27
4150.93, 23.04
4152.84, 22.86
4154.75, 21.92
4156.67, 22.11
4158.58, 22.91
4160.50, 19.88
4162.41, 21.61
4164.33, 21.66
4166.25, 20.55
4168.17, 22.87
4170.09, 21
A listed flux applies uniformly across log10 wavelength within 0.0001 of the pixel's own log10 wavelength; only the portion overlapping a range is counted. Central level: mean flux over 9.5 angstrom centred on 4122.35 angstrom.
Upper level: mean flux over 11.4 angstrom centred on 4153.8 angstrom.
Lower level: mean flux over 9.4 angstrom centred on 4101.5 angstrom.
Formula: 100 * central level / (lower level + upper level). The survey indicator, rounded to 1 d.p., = 51.2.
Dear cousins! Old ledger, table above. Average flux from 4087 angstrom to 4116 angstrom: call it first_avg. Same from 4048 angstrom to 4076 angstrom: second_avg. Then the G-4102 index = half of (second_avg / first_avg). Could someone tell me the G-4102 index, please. 0.492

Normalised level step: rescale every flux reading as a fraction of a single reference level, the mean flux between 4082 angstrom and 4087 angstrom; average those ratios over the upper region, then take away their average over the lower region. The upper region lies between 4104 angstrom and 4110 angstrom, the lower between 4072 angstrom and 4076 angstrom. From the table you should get -0.09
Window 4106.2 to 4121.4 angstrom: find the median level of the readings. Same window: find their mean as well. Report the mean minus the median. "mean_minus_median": 0.07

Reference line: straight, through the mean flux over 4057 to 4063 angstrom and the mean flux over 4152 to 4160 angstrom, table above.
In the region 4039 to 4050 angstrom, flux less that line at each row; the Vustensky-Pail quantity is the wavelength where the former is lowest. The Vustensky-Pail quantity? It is 4043.39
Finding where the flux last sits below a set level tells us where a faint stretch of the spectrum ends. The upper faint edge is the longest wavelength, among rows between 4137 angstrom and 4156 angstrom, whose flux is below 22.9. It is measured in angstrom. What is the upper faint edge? 4154.75 angstrom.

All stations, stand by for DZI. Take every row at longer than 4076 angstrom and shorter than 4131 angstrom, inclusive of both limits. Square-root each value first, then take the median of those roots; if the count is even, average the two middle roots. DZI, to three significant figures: 4.82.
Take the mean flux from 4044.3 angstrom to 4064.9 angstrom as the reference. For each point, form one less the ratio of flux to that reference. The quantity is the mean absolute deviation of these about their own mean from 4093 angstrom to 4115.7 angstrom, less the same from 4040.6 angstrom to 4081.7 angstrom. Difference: -0.0045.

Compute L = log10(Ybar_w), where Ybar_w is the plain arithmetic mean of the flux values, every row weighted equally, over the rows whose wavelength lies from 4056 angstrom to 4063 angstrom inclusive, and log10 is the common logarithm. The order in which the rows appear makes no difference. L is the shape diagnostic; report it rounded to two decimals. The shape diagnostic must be 1.35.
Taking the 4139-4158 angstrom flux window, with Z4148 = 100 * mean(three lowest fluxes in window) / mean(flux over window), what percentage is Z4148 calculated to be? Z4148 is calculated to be 96.7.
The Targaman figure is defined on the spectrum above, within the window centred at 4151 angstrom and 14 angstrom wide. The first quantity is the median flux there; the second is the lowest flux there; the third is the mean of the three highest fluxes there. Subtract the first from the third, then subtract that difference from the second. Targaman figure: 20.6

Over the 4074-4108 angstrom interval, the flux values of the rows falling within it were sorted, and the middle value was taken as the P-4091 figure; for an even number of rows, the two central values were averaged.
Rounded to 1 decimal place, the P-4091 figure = 23.9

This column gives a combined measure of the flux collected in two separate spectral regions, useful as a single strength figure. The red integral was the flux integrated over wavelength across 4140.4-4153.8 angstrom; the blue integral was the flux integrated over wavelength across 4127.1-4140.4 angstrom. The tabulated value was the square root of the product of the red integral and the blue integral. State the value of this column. 301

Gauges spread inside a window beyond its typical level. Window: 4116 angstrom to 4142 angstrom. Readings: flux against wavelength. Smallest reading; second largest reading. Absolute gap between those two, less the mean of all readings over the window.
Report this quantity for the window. -19.4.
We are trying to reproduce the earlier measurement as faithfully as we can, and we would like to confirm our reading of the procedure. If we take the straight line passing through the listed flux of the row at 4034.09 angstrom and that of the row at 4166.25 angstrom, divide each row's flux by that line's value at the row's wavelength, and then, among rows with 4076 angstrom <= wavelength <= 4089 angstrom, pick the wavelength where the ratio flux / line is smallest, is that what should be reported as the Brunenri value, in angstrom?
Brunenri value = 4078.92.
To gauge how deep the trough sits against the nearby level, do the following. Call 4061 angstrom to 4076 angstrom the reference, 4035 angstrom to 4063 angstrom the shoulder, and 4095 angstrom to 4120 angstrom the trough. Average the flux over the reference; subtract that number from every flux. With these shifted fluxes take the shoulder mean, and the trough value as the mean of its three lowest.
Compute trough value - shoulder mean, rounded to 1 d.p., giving -0.4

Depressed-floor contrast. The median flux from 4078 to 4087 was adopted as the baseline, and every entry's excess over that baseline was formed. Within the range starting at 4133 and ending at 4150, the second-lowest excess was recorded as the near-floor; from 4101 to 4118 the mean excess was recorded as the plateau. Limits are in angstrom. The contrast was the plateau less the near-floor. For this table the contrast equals 0.6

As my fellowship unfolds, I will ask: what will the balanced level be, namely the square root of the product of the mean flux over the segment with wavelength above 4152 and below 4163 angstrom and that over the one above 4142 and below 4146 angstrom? 22.3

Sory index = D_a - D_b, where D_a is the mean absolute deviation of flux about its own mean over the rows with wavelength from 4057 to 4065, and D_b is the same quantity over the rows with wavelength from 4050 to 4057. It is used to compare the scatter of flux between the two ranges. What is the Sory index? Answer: -0.3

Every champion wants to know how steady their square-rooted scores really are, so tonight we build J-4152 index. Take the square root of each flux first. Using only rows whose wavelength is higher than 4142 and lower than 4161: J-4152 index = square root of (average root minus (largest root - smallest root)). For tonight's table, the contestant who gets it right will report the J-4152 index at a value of 2.09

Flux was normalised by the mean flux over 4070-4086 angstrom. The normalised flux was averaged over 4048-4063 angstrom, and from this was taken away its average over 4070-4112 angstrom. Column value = -0.058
